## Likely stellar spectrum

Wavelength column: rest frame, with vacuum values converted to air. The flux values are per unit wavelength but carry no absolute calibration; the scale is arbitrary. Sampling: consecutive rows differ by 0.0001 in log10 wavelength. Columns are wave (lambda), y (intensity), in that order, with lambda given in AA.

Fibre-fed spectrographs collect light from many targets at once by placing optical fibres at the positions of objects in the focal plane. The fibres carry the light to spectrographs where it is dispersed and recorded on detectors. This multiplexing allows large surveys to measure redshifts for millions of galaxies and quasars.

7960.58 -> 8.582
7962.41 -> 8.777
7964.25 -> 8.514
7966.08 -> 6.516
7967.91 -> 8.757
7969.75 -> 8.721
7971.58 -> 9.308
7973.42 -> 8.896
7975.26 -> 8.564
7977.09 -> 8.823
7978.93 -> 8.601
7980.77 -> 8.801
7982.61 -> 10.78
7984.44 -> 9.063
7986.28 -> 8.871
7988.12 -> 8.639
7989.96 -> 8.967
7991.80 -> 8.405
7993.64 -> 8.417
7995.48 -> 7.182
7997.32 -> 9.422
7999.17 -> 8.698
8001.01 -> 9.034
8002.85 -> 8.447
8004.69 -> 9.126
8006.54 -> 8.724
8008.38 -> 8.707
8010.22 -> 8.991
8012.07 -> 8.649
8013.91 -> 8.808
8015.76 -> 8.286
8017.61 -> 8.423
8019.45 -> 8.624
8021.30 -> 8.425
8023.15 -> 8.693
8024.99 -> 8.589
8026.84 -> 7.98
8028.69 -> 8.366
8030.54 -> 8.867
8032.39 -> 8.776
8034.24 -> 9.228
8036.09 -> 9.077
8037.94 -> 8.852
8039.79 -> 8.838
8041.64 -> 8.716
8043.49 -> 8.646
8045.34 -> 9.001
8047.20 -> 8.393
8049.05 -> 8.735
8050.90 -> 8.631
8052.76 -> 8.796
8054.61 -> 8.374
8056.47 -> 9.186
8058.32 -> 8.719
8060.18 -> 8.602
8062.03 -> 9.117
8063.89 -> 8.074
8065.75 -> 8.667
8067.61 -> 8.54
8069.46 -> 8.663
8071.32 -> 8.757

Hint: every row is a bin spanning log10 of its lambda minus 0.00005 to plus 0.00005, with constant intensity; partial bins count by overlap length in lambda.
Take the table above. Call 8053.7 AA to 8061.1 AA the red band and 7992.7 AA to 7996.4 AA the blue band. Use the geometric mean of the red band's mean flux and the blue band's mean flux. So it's 8.25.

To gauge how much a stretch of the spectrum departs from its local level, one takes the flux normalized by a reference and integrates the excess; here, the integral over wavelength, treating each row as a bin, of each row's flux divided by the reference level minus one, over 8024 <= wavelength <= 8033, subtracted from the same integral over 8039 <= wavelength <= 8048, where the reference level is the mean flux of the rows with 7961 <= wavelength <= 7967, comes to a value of 0.24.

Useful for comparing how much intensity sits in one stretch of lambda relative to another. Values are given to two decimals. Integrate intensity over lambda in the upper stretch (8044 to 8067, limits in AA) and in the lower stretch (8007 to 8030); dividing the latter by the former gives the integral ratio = 0.98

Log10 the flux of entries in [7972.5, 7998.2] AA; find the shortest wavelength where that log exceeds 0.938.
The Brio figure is 7973.42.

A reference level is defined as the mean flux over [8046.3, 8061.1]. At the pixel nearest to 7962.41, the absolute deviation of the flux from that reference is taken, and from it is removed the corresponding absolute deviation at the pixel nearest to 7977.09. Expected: 0.0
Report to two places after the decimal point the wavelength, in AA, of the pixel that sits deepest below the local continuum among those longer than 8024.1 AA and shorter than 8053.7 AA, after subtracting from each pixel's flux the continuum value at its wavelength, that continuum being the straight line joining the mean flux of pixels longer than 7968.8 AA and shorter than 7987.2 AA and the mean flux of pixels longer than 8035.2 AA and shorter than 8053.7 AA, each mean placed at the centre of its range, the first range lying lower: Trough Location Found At 8026.84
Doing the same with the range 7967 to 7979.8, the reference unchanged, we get 7975.26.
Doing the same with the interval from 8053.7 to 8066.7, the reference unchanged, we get 8063.89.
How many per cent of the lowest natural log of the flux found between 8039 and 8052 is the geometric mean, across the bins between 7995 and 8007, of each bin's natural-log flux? 101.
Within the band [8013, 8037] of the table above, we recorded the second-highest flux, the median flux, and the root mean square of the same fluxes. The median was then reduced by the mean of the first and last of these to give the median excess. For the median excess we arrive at -0.23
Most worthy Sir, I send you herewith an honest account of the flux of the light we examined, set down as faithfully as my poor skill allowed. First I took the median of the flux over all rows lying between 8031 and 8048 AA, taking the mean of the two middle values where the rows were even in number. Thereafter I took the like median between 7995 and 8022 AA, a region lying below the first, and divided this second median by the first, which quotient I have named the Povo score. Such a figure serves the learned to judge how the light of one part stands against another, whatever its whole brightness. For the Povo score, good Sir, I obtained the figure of 0.98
